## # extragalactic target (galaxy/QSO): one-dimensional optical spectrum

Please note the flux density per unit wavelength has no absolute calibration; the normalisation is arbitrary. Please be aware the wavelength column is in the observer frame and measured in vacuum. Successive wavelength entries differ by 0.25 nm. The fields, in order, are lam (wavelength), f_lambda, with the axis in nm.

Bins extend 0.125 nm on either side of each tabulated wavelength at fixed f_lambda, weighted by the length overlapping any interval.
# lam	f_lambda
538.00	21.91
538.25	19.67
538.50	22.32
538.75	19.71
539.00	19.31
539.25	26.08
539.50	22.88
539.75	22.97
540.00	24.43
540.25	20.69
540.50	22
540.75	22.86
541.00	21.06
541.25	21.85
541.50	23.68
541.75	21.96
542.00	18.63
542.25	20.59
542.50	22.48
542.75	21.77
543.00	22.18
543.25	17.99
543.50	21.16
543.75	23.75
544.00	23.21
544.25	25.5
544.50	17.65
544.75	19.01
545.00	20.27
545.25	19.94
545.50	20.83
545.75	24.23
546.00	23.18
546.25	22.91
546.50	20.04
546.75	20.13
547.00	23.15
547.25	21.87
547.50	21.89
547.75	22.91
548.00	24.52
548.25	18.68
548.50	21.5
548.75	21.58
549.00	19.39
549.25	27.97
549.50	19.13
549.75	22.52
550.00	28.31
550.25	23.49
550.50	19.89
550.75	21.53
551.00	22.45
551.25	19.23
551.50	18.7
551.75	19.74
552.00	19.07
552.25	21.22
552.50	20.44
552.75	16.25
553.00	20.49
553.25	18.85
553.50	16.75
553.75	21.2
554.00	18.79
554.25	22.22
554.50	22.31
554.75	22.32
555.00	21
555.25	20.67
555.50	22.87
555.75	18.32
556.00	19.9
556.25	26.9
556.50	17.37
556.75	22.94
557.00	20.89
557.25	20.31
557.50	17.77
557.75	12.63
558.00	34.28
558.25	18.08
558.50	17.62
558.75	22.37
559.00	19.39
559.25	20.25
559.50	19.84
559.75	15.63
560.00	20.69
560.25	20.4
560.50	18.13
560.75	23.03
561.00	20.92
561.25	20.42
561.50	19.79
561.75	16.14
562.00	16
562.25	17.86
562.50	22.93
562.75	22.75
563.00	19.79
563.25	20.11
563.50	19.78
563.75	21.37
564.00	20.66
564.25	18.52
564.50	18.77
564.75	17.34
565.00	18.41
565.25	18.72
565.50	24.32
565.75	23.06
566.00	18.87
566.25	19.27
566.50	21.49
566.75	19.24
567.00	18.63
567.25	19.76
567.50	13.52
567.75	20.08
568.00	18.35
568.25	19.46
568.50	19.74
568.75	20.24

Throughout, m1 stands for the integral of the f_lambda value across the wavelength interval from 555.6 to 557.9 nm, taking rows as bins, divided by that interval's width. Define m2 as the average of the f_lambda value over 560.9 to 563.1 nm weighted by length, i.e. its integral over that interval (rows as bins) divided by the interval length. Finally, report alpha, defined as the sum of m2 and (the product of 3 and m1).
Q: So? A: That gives 79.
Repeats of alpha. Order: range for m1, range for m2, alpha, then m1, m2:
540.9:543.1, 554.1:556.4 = 86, 21.6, 21.8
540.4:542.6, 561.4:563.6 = 84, 21.7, 19.5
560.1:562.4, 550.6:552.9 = 78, 19.2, 19.9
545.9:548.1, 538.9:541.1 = 89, 22.3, 22.5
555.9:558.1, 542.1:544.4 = 86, 21.3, 22.0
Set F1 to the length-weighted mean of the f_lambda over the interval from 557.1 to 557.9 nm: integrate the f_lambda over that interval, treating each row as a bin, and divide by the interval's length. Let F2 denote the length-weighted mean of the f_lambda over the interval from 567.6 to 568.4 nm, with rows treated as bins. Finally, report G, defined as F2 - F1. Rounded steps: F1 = 17.6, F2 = 19.1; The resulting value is 1.6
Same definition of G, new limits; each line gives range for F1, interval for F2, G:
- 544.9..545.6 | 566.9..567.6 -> -2.9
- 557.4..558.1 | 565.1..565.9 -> 0.6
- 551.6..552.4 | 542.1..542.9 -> 1.6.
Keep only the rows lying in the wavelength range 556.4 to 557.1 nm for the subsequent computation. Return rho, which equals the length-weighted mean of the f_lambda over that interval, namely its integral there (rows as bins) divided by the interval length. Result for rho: 20.5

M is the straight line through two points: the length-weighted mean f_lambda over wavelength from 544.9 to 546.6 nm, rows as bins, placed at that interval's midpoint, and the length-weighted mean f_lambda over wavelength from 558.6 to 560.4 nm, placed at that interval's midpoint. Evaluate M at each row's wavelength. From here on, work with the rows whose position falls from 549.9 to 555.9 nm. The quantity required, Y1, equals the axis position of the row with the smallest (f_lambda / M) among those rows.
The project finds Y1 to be 552.75 nm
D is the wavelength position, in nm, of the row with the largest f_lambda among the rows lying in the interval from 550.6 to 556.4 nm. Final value 556.25 nm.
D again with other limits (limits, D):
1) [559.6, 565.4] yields 560.75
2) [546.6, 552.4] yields 550.00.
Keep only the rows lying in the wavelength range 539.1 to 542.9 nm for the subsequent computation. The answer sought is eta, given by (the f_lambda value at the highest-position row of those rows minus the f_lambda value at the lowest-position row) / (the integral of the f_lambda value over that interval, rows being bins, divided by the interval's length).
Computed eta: -0.194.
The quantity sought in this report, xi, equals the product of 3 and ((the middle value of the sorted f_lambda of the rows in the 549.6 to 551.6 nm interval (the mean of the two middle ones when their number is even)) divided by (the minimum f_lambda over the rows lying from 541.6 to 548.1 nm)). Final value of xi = 3.7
